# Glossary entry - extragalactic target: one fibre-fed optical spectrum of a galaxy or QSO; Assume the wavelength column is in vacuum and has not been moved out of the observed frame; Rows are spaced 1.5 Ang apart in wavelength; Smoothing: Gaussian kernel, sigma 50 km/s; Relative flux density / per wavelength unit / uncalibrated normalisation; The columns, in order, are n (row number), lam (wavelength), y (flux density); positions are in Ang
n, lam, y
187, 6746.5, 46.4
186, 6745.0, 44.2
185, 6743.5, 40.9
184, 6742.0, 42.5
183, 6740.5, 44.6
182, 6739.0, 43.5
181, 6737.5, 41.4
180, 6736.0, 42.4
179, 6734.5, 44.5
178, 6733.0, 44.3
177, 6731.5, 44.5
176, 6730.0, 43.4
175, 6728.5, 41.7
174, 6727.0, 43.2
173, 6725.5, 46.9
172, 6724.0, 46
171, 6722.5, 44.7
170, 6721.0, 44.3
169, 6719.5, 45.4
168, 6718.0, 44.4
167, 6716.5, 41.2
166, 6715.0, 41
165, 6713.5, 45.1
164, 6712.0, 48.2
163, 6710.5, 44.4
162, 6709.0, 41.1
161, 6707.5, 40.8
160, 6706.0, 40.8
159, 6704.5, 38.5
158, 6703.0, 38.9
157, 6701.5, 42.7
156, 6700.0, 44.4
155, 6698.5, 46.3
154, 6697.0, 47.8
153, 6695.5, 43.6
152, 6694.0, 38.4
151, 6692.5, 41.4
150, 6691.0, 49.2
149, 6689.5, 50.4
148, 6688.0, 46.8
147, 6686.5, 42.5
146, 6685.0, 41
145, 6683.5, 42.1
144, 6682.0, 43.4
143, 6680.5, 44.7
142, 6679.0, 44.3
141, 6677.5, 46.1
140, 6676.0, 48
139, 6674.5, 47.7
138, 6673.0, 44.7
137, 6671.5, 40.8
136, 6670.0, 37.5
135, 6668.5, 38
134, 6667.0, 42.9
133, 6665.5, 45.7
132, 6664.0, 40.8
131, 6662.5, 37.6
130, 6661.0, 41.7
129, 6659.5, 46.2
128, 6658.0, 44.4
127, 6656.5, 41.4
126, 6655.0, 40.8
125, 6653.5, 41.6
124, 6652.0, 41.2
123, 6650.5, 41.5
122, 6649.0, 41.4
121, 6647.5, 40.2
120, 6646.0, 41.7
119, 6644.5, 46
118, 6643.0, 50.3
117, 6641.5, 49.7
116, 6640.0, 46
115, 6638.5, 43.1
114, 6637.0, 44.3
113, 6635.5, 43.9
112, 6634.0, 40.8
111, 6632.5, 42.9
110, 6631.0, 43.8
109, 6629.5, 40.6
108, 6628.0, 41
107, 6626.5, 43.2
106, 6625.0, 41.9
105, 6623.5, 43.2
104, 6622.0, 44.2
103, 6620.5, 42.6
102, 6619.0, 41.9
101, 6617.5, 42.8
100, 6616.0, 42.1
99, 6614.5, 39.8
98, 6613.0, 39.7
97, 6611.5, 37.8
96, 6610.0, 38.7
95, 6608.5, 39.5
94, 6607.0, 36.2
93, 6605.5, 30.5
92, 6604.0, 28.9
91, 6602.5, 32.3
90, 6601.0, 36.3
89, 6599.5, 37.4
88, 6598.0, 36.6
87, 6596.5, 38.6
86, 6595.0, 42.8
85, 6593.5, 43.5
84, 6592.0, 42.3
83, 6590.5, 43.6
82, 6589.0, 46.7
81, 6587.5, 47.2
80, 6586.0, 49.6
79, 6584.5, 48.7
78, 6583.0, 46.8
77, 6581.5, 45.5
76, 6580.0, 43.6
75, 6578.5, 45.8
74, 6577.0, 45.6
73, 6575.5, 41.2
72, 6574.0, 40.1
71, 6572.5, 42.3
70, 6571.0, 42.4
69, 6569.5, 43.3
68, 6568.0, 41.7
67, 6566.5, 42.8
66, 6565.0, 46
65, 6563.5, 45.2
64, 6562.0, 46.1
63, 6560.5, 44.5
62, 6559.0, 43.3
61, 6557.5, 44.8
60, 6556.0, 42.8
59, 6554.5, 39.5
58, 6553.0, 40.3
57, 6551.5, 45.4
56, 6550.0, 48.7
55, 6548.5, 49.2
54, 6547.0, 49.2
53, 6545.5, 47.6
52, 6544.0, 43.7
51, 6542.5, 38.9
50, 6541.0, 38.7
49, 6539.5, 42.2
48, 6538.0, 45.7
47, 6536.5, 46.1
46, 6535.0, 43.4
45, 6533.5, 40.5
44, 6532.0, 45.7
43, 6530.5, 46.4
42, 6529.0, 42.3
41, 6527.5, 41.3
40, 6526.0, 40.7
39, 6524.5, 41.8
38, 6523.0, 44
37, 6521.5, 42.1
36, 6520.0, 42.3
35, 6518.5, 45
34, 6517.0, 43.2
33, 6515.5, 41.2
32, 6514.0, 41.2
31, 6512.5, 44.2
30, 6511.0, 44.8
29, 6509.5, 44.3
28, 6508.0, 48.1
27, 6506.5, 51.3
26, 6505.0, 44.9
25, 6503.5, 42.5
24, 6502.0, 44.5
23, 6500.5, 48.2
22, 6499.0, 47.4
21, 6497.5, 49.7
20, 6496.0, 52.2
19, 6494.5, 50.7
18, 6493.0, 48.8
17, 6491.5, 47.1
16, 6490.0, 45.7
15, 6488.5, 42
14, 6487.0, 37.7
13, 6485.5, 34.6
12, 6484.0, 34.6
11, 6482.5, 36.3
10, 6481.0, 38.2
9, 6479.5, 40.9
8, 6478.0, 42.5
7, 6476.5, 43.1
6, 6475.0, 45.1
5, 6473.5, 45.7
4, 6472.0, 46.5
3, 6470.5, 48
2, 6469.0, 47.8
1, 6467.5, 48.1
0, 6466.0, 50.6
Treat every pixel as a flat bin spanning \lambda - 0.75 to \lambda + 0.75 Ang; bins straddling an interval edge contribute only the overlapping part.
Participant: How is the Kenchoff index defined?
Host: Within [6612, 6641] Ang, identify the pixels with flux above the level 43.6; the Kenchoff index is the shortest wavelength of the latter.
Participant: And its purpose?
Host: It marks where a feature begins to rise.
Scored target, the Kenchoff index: 6622.0 Ang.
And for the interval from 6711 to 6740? 6712.0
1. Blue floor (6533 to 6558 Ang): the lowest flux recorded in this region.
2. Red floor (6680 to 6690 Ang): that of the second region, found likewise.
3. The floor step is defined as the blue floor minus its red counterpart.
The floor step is -2.3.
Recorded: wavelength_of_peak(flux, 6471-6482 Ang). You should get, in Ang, 6472.0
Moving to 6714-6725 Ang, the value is 6724.0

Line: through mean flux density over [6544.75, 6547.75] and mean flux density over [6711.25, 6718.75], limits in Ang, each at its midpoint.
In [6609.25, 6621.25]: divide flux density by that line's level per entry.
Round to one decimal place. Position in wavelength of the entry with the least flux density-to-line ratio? 6611.5 Ang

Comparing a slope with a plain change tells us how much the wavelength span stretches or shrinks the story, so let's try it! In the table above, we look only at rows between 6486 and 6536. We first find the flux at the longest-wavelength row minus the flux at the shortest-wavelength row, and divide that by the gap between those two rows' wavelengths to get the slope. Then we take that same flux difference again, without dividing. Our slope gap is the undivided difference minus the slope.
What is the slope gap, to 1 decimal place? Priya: 5.6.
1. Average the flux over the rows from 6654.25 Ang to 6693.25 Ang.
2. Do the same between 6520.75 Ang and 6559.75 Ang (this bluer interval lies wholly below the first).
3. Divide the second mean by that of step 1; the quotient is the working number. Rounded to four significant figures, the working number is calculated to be 1.004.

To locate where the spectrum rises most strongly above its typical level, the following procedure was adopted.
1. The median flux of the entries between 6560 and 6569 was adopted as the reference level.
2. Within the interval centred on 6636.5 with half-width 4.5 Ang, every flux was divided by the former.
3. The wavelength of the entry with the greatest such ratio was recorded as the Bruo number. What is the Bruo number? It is 6640.0 Ang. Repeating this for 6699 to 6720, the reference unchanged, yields 6712.0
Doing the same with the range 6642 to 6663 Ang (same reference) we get 6643.0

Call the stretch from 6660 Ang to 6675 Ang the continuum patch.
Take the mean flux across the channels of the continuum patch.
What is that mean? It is 41.7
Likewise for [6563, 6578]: 43.1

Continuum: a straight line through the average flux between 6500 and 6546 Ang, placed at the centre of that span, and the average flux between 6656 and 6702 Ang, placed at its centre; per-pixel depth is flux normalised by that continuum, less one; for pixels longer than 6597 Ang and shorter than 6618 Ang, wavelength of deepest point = 6604.0 Ang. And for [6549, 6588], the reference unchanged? 6554.5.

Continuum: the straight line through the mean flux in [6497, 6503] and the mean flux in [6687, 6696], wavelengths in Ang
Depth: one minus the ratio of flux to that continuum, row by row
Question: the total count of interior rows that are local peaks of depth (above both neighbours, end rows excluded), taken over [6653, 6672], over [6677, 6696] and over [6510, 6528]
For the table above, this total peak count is 9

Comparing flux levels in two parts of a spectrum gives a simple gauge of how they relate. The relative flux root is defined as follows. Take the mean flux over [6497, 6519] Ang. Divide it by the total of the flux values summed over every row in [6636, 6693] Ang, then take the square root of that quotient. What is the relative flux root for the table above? 0.17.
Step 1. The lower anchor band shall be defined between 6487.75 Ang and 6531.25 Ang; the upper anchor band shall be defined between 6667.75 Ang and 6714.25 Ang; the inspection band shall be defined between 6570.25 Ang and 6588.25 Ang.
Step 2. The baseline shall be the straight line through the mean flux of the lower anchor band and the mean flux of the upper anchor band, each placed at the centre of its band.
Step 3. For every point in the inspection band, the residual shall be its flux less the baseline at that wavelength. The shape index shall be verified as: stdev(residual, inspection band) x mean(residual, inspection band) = 1.2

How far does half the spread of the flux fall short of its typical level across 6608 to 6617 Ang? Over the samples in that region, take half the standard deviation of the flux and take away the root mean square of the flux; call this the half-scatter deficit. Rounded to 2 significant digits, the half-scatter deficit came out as -39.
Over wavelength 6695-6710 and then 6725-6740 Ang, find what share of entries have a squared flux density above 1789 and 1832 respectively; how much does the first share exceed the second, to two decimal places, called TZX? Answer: -0.20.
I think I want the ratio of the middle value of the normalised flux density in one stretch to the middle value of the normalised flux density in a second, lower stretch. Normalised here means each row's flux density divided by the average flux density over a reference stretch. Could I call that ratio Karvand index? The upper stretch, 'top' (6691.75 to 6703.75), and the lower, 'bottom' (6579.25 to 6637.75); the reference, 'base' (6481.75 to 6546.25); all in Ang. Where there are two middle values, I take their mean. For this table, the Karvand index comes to 1.020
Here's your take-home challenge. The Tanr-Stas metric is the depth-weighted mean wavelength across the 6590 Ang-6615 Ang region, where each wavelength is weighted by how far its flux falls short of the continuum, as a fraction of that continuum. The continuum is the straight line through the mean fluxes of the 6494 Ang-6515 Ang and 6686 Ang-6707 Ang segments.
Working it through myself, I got 6603.9 Ang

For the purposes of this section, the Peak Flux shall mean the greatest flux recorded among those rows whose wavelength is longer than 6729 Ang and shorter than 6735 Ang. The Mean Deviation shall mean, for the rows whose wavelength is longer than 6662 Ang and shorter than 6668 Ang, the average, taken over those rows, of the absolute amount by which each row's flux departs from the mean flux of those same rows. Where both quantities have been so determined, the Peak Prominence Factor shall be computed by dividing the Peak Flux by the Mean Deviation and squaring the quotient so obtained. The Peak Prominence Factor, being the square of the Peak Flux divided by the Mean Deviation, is 305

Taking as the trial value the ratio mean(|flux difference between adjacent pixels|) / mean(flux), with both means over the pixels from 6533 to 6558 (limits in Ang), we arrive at 0.0548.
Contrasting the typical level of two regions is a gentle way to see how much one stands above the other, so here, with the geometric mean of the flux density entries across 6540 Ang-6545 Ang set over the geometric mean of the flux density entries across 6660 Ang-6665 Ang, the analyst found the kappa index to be 1.01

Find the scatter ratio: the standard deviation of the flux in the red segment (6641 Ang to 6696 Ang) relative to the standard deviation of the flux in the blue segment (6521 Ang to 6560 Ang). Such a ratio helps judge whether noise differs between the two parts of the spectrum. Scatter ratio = 1.1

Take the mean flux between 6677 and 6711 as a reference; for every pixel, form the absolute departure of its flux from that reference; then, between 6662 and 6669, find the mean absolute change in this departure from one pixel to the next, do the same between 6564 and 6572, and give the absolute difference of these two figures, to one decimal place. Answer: 1.2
